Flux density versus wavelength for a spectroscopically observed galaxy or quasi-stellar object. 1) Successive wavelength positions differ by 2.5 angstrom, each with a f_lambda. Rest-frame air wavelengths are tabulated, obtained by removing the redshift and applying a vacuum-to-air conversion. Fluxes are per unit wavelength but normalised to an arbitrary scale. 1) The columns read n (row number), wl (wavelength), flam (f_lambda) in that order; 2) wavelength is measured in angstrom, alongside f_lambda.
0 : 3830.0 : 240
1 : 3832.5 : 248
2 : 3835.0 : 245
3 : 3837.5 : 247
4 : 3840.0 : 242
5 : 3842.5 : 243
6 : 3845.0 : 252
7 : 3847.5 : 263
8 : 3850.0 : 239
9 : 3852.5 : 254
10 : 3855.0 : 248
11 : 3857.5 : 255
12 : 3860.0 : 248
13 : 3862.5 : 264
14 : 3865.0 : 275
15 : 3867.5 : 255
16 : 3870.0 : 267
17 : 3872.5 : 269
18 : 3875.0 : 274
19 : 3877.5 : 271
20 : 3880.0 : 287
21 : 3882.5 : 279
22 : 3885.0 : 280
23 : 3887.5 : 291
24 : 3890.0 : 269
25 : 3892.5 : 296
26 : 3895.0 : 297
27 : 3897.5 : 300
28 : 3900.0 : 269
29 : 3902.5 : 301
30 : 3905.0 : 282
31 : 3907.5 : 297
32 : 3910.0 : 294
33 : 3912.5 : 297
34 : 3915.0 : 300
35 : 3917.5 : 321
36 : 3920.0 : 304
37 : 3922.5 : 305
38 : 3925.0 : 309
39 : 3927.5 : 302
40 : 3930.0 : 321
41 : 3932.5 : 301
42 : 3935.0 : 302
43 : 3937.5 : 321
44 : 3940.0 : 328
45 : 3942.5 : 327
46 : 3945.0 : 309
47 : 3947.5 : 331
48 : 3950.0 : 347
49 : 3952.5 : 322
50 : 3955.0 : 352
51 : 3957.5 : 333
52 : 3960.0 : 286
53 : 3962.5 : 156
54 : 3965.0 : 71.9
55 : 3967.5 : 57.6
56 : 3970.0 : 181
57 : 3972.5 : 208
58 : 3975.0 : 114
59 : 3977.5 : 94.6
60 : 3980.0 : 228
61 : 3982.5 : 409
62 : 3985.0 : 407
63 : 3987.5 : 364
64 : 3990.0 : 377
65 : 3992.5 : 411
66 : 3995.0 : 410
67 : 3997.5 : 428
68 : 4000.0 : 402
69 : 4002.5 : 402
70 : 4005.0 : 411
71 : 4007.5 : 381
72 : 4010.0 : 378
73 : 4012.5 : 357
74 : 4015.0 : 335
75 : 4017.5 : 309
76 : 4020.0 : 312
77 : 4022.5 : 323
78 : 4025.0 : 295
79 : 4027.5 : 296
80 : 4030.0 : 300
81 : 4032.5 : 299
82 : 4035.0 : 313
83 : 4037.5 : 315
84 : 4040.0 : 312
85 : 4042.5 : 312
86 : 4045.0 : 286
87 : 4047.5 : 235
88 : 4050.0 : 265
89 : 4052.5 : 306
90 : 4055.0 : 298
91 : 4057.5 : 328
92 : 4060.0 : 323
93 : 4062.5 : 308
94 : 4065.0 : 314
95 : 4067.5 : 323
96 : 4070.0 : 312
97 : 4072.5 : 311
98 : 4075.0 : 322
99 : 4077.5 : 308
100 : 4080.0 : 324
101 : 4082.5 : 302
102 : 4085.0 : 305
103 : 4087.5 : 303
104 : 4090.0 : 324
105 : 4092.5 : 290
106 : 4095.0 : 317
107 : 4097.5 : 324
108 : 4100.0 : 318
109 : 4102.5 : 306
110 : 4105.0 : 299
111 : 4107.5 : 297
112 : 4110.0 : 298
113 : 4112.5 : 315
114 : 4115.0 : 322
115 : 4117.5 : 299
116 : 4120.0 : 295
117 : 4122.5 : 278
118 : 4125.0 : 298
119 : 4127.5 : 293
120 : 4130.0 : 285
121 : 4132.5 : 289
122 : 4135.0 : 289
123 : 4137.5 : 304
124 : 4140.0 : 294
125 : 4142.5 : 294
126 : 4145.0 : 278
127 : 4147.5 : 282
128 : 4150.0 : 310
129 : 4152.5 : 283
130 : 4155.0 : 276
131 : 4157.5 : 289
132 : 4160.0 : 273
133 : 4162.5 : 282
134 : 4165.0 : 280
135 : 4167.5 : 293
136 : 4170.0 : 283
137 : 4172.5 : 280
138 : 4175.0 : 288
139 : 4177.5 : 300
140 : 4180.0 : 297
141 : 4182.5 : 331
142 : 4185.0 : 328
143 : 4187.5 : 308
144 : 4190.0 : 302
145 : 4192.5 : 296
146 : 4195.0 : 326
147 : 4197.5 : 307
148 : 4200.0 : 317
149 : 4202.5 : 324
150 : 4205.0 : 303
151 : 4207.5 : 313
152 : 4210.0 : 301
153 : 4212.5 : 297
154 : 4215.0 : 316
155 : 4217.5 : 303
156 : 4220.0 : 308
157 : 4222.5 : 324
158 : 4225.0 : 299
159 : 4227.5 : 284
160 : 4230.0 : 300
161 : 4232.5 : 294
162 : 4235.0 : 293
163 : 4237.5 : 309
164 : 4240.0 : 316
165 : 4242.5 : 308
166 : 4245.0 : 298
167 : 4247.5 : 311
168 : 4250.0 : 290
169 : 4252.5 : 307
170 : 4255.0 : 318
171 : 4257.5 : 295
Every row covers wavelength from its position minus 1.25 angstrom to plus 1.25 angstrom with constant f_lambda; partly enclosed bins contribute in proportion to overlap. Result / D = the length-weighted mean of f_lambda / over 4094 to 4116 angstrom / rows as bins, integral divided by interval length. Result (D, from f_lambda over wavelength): 310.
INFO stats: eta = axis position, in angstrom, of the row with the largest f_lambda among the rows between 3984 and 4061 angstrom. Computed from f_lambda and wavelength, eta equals 3997.5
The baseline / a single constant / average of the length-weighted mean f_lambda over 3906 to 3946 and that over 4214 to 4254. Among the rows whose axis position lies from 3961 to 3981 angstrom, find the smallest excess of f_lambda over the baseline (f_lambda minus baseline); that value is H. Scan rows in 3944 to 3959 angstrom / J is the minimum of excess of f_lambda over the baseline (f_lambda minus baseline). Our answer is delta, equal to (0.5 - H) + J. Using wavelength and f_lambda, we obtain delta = 252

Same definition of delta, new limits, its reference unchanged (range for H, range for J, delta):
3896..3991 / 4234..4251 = 233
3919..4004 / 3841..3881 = 182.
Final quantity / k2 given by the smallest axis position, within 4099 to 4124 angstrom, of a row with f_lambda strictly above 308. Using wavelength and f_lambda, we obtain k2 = 4100.0 angstrom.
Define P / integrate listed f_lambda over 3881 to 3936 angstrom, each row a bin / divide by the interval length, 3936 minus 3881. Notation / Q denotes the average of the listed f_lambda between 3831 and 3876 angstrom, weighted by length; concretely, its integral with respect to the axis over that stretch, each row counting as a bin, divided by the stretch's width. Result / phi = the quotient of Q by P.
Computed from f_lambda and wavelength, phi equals 0.86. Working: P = 296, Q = 255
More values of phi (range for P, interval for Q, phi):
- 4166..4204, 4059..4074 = 1.03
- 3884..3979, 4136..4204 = 1.09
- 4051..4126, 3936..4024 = 1.00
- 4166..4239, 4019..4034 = 1.00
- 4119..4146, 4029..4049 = 1.02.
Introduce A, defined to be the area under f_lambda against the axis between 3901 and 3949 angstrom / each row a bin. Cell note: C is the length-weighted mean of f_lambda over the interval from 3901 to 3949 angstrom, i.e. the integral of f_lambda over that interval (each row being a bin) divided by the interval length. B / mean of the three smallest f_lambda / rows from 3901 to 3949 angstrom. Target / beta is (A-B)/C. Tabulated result 47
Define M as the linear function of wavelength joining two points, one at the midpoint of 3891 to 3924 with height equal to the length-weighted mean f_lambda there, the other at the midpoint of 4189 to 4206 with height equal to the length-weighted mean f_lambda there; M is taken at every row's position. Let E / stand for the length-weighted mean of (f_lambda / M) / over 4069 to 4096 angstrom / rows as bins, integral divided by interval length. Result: 1.02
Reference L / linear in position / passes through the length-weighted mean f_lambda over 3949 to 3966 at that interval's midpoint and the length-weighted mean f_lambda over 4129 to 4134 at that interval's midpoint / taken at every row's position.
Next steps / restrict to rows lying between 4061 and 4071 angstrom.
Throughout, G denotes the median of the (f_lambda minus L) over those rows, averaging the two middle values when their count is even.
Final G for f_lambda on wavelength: 32.7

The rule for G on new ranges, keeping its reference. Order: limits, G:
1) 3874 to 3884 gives 16.4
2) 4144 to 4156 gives -6.9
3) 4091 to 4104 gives 33.7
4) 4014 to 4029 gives 35.4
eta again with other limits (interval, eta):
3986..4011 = 3997.5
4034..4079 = 4057.5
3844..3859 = 3847.5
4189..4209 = 4195.0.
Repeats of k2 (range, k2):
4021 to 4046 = 4022.5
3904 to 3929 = 3917.5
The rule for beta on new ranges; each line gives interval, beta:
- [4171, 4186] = 14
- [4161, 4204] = 42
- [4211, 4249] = 37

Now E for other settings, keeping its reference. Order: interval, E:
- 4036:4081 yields 1.00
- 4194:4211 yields 1.01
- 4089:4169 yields 0.96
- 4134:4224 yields 0.97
